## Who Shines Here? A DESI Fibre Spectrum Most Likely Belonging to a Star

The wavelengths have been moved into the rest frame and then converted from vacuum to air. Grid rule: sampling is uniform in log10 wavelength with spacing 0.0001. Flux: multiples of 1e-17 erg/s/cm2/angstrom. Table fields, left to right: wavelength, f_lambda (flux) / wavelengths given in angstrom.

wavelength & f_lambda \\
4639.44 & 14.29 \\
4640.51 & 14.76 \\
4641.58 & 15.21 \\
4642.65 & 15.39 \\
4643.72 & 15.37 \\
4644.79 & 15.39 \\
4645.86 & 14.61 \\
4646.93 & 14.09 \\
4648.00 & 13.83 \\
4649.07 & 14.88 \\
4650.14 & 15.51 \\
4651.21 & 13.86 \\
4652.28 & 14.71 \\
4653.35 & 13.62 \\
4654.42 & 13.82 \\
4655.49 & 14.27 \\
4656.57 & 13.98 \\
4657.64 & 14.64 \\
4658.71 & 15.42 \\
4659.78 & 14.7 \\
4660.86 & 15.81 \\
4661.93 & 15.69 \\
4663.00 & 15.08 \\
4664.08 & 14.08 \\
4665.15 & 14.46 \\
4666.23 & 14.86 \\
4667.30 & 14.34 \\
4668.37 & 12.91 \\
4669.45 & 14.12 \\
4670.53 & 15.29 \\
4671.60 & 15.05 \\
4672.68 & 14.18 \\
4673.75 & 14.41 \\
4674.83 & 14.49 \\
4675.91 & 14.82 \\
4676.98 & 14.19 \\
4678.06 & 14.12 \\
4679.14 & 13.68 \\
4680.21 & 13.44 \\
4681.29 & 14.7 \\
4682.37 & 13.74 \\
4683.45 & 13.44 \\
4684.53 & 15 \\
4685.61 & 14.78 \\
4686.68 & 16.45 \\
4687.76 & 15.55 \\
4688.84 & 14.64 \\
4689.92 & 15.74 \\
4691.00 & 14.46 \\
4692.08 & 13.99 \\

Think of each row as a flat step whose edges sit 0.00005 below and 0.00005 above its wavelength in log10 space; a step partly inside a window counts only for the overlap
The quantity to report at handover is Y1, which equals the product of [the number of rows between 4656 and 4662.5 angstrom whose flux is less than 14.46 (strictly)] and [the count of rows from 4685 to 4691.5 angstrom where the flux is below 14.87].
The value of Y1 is 3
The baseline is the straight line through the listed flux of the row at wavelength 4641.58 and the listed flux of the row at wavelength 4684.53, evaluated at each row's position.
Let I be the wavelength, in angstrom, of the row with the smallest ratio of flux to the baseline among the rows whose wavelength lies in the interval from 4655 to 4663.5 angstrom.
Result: 4656.57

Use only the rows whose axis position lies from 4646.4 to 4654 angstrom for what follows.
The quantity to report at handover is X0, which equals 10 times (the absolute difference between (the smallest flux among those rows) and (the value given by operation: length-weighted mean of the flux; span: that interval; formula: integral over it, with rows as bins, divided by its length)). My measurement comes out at 7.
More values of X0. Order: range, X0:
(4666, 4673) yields 15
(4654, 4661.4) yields 9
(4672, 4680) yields 6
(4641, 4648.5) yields 10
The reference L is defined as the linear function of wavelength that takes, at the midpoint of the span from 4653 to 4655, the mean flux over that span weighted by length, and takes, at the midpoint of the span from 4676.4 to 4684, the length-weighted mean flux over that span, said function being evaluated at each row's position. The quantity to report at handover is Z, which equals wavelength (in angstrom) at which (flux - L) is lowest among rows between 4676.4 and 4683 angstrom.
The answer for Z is 4680.21 angstrom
